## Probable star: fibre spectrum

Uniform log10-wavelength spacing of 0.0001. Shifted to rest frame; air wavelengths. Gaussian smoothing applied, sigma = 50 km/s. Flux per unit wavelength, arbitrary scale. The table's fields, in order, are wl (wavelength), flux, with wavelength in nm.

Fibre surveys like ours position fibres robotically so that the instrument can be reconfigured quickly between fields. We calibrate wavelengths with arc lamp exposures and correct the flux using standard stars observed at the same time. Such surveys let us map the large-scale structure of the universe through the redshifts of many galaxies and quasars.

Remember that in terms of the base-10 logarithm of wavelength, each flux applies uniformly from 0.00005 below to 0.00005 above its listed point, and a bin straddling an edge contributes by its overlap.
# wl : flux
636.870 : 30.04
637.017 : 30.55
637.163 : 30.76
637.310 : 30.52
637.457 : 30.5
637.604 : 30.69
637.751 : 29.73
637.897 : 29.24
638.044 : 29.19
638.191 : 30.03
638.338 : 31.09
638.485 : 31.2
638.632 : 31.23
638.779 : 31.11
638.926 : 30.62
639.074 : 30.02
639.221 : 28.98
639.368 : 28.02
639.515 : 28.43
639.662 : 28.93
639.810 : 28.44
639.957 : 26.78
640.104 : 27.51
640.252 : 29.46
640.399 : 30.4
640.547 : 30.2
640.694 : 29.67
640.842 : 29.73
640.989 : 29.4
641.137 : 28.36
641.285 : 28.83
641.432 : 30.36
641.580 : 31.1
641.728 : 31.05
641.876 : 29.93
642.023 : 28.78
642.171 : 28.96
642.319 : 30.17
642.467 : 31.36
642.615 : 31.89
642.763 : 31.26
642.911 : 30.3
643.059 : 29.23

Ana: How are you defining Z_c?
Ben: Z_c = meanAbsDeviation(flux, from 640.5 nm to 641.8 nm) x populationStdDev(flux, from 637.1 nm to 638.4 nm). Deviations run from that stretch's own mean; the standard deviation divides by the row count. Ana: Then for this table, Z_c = 0.47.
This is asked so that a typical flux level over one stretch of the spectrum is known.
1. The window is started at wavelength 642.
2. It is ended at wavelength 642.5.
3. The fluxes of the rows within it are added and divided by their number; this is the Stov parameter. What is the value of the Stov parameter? 29.8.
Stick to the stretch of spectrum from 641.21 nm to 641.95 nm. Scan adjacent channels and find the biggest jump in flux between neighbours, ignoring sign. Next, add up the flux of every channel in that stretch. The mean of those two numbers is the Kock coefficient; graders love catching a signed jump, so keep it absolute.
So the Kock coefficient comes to 76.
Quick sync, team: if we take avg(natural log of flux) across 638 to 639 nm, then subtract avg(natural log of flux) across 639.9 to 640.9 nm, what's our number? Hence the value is 0.052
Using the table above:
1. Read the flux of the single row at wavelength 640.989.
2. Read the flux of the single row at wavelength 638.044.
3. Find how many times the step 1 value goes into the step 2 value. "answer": 0.99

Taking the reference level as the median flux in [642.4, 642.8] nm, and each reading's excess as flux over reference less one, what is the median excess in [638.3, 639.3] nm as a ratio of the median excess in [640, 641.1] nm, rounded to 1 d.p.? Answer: 0.2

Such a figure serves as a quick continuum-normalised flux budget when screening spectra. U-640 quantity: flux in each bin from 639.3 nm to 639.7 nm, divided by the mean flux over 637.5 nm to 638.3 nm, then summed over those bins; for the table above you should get 2.9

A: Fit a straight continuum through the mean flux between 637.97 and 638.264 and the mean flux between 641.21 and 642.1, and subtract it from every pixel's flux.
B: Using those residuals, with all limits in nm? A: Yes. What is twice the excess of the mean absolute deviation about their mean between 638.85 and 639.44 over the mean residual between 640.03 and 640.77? 2.7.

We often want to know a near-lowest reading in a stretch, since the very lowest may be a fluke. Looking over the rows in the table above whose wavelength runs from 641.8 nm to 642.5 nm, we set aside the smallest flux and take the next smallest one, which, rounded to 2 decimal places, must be 28.96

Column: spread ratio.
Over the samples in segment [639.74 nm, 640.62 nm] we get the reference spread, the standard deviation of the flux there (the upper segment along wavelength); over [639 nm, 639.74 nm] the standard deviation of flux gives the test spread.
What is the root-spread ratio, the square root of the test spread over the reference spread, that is 0.71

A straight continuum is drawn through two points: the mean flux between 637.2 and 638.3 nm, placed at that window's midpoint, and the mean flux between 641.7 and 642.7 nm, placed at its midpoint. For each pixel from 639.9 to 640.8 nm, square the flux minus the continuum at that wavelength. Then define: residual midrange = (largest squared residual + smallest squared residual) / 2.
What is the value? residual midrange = 5.7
